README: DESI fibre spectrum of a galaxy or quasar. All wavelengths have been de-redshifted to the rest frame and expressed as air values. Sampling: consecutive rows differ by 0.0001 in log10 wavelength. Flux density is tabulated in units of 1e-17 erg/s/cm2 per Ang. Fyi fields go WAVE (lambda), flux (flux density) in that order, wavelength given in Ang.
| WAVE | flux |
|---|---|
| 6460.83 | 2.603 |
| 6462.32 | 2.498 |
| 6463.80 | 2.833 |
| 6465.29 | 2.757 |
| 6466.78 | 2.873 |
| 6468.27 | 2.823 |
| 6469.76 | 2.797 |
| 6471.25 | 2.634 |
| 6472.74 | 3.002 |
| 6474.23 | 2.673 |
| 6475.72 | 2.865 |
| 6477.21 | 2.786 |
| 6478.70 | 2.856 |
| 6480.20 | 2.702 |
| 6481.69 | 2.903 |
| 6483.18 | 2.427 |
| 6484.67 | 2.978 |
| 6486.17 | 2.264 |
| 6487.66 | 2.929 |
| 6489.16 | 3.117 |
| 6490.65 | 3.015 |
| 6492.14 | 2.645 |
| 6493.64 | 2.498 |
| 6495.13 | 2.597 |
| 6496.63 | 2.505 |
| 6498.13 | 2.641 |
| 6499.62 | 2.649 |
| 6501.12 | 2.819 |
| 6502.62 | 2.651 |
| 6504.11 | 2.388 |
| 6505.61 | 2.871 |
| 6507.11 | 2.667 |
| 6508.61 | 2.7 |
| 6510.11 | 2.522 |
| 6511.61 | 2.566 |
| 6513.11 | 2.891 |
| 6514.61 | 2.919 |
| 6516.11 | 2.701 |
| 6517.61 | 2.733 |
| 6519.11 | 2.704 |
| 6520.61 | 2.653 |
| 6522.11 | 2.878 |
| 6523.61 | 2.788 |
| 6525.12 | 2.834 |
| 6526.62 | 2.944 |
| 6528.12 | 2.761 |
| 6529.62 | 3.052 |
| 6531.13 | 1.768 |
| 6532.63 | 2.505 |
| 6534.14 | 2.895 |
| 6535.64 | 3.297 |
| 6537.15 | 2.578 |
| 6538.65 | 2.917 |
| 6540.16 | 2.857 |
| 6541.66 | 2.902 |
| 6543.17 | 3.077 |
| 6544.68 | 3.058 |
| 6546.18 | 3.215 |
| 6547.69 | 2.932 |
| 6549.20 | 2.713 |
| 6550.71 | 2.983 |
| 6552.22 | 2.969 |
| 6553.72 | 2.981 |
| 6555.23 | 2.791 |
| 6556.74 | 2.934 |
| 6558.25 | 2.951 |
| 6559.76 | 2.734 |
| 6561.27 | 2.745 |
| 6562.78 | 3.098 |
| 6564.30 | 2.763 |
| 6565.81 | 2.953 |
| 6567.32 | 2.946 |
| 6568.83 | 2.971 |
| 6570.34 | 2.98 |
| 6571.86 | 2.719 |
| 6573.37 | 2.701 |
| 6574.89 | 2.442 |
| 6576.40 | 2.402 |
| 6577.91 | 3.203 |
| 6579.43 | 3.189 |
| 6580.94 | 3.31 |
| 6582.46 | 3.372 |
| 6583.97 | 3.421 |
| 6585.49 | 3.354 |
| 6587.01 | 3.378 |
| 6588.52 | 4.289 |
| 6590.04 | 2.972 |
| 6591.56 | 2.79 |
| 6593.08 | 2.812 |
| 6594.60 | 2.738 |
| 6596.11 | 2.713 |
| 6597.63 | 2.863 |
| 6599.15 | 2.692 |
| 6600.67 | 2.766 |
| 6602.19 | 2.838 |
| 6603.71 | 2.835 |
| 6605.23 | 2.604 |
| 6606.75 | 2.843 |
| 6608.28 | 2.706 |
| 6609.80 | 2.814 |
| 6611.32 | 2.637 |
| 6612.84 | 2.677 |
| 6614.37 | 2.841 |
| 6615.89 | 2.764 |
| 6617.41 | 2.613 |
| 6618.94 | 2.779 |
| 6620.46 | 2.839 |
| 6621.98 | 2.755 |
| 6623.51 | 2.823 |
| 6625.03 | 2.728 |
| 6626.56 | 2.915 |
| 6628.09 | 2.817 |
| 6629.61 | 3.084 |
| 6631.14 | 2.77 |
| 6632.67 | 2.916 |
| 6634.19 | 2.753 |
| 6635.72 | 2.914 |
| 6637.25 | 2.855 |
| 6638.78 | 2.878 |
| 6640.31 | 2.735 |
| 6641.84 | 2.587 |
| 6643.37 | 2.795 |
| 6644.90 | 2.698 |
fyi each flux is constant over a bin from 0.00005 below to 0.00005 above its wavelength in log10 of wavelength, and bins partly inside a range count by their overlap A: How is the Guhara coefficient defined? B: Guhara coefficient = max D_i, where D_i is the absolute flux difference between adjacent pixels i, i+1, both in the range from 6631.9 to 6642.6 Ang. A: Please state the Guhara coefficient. 0.16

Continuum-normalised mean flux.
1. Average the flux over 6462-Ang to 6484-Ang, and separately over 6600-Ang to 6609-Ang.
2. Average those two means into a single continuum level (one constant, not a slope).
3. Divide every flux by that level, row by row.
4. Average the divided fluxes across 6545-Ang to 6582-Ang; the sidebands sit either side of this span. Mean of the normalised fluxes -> 1.05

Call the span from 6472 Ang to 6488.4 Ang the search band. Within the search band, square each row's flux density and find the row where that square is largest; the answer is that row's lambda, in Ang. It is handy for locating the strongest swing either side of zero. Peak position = 6472.74 Ang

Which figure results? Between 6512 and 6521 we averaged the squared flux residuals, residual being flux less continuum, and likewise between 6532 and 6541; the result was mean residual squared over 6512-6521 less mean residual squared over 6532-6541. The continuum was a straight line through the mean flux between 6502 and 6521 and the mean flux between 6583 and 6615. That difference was -0.06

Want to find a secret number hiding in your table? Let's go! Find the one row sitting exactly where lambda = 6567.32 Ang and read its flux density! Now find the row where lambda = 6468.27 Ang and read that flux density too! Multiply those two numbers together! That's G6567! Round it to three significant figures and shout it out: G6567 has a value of 8.32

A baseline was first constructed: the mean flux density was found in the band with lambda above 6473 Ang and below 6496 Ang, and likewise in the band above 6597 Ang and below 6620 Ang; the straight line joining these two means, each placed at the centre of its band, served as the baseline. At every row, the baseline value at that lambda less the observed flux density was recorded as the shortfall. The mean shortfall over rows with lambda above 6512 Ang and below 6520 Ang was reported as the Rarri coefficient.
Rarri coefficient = 0.0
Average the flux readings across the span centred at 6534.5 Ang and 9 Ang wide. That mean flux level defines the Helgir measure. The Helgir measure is 2.66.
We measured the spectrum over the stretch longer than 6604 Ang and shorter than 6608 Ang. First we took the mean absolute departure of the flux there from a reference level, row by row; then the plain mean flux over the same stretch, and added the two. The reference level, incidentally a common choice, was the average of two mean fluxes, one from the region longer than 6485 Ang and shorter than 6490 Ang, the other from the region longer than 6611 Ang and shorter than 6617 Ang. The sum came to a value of 2.84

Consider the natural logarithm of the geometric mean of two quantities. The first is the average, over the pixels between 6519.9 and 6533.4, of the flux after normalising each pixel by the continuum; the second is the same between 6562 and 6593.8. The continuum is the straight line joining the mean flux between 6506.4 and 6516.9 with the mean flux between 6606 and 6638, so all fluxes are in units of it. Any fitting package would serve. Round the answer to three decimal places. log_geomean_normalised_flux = 0.043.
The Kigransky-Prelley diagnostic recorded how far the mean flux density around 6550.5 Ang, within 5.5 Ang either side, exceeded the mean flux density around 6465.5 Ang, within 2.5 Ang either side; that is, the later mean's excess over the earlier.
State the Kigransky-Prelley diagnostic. 0.1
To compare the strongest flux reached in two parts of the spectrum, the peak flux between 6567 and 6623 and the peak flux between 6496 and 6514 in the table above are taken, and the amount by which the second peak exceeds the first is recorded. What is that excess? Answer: -1.4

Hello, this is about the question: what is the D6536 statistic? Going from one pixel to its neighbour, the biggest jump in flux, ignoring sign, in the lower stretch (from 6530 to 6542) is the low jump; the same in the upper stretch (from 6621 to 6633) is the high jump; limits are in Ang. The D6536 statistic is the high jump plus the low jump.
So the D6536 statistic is 1.1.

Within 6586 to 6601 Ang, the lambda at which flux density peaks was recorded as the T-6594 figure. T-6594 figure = 6588.52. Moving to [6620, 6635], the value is 6629.61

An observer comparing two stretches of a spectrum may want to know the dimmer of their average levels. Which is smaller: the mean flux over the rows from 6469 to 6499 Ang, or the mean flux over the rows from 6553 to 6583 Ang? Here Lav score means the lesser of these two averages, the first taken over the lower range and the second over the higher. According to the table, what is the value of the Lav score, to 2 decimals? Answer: 2.74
